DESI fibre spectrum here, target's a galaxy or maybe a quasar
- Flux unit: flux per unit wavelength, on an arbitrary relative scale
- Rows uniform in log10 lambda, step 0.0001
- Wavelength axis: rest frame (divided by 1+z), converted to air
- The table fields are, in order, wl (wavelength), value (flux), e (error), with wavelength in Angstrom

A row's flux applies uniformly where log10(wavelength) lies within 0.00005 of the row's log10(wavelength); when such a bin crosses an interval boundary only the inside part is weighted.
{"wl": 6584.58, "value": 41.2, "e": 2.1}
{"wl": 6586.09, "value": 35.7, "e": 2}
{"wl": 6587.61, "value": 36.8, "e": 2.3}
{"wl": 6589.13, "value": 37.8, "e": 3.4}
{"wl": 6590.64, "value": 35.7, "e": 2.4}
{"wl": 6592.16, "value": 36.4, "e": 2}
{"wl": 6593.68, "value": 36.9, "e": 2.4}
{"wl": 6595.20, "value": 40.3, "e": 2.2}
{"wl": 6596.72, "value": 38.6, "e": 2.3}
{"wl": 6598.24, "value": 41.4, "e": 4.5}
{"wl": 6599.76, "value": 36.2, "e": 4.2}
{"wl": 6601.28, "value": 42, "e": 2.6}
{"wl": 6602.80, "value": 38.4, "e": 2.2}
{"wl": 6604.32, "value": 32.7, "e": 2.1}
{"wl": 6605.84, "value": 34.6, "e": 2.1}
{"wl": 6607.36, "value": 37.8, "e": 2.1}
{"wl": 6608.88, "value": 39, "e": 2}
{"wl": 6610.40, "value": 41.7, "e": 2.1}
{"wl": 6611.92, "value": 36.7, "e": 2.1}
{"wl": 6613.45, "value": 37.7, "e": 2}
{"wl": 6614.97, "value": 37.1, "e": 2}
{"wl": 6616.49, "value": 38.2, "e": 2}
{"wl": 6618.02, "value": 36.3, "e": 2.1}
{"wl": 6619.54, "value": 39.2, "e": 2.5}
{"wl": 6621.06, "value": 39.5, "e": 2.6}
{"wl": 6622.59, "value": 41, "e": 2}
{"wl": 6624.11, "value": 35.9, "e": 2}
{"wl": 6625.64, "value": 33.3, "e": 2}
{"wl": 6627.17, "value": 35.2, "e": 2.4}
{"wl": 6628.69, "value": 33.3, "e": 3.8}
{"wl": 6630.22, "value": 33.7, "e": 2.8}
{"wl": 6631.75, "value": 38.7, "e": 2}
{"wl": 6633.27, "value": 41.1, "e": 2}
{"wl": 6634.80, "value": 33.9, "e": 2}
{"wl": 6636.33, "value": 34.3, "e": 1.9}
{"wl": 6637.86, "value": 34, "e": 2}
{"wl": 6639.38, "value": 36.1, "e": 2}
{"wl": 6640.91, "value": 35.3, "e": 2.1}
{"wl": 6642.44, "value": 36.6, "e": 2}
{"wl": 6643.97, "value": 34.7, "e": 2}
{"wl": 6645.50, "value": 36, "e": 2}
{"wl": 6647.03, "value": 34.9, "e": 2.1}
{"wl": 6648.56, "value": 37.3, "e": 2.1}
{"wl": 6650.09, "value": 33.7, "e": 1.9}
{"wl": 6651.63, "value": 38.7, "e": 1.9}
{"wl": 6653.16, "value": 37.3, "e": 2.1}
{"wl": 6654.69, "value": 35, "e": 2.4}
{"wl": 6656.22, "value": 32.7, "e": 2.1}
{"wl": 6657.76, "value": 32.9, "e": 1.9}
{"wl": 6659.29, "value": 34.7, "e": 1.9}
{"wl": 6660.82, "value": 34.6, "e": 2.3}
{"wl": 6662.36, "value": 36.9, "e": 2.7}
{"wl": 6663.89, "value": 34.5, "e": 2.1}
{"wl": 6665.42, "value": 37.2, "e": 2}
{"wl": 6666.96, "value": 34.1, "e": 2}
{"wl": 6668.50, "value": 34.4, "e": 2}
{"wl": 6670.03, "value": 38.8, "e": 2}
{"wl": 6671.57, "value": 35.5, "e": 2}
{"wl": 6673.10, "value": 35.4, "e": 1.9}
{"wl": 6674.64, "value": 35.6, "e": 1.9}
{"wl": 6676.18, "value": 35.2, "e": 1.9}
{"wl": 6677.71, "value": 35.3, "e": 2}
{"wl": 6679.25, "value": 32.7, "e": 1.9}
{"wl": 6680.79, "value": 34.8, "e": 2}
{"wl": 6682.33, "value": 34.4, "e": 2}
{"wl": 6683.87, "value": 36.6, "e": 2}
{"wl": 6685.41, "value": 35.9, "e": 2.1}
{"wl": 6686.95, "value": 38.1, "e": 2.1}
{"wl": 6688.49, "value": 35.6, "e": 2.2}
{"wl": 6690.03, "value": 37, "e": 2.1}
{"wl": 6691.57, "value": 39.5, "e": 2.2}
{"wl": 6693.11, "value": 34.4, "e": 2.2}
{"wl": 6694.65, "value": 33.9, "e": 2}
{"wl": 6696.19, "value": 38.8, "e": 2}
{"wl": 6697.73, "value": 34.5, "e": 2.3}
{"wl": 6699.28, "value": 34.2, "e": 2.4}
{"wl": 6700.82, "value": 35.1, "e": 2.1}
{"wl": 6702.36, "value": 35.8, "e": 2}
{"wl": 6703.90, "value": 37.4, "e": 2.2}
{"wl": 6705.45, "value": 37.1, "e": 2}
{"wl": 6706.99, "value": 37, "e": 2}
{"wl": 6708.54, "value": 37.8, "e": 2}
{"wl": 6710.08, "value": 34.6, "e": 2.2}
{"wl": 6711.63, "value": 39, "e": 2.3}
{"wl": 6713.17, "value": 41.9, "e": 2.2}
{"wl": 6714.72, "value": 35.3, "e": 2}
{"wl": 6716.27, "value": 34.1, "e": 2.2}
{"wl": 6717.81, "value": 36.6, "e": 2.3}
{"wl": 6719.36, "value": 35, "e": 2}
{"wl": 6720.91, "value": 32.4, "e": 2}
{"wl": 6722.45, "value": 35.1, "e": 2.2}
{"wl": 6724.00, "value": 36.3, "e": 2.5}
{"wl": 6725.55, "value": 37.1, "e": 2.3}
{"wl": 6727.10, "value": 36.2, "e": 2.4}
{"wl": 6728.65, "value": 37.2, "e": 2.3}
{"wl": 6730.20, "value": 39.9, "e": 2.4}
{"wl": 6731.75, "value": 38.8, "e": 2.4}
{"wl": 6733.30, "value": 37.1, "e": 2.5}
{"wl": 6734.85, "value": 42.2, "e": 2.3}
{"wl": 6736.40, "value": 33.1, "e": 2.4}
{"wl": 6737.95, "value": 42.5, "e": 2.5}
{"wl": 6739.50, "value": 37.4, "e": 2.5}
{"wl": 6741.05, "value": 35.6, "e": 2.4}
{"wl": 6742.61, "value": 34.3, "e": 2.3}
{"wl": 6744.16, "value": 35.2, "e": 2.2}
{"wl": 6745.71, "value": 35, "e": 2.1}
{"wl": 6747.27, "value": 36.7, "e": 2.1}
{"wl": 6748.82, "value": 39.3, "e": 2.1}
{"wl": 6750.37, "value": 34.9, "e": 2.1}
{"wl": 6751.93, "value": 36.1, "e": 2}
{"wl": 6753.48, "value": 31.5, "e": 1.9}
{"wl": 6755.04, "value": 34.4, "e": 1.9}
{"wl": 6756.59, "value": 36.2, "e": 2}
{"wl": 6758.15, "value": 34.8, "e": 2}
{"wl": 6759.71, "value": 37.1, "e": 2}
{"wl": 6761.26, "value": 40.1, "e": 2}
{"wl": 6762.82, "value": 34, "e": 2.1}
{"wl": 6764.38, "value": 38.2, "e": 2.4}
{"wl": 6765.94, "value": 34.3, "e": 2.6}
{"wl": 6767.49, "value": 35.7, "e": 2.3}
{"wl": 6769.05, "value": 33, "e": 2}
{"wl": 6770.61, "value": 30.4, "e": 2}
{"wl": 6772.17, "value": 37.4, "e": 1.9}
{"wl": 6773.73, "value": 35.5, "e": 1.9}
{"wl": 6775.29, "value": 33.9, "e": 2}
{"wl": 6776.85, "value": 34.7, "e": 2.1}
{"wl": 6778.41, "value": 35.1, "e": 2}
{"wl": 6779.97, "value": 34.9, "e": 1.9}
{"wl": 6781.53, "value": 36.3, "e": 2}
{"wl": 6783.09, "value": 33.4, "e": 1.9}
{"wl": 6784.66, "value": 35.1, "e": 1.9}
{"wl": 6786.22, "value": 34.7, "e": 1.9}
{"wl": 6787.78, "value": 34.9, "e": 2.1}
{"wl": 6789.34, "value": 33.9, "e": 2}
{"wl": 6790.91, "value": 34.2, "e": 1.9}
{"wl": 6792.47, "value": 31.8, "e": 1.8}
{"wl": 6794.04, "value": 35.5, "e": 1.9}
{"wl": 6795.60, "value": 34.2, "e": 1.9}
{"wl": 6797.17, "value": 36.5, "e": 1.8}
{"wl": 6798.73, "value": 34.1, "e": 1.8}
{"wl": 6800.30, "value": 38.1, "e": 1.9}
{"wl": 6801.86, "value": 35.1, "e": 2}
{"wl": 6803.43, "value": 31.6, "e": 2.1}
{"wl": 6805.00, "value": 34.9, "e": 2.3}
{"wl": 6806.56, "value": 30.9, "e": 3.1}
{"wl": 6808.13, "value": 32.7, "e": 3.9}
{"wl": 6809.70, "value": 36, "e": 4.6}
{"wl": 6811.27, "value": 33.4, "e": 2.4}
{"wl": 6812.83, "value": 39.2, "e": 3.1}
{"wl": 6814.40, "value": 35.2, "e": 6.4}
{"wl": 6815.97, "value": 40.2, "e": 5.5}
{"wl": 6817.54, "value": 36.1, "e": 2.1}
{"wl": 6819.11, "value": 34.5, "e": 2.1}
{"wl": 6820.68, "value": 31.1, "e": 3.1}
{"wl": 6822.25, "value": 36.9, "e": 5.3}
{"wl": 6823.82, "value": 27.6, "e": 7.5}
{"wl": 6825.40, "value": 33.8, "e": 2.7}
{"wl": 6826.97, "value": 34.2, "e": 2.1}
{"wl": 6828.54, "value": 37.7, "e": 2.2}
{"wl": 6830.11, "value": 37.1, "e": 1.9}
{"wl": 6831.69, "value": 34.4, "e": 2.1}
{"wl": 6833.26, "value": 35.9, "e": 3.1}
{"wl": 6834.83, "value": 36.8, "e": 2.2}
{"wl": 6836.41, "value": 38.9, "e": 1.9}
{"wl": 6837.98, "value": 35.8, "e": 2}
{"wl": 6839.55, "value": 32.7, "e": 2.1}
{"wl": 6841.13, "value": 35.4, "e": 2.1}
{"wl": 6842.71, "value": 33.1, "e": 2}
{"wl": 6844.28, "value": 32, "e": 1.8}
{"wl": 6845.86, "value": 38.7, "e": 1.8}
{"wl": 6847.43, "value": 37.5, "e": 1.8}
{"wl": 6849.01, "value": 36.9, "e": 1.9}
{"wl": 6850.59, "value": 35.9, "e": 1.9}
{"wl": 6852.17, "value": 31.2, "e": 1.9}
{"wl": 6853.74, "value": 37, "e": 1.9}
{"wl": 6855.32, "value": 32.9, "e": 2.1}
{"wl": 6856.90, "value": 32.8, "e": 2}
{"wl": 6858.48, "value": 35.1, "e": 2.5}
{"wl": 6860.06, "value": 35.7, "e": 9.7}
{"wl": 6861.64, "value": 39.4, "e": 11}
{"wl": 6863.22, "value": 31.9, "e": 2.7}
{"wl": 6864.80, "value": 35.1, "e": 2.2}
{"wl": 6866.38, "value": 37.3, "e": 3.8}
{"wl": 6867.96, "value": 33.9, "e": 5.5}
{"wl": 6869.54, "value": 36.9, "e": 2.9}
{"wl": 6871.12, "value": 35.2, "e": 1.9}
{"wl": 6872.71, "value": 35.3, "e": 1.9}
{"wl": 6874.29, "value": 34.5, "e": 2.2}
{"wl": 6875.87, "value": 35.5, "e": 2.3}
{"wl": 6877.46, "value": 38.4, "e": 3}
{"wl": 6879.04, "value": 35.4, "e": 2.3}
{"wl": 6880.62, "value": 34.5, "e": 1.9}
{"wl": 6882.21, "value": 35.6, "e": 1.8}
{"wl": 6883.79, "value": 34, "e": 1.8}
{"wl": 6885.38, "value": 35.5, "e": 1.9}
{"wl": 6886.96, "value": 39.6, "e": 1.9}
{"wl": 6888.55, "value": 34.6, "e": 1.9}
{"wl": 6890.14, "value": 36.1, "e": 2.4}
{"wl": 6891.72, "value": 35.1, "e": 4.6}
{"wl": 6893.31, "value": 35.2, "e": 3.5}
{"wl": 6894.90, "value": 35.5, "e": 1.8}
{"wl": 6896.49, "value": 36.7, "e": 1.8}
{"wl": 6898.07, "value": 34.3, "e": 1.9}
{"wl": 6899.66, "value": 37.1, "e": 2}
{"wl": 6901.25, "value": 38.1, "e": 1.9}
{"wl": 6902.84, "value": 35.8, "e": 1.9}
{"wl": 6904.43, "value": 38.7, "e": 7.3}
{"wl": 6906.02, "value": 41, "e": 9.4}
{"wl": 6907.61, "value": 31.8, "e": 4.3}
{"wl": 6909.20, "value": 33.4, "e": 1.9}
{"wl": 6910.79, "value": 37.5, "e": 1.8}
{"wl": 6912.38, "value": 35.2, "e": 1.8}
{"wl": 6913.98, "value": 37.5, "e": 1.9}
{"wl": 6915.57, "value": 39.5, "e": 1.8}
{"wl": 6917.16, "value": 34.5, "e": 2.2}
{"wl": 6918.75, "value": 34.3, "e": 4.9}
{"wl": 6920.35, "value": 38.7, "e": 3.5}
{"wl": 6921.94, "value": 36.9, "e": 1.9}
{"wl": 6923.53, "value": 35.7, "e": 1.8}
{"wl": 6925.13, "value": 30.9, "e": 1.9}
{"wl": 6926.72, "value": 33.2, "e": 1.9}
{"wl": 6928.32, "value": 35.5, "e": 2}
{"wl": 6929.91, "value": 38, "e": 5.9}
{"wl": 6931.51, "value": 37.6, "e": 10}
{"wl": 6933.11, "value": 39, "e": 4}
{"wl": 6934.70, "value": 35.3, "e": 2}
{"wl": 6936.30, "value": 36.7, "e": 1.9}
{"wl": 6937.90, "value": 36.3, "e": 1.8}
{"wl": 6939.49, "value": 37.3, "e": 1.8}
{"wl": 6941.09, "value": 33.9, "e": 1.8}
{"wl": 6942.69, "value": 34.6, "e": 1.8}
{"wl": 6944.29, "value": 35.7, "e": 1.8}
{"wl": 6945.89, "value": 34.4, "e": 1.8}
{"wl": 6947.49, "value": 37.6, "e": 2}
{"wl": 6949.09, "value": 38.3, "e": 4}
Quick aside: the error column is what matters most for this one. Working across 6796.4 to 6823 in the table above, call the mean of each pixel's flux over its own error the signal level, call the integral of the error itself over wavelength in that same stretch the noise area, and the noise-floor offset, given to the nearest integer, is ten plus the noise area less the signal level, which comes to 81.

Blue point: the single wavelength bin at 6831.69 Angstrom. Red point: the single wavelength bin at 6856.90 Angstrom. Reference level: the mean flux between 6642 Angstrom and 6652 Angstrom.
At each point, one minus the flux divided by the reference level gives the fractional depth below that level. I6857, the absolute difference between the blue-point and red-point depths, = 0.04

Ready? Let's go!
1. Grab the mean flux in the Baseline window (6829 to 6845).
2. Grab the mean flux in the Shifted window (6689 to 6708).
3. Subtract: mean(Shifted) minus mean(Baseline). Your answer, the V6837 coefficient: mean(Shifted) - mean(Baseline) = 1.0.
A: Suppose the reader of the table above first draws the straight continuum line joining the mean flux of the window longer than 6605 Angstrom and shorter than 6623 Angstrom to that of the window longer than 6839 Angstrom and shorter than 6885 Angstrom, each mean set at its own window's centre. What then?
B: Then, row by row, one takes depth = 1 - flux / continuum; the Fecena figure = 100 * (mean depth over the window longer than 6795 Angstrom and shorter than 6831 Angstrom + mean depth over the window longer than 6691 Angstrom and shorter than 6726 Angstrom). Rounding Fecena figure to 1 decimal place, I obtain 4.9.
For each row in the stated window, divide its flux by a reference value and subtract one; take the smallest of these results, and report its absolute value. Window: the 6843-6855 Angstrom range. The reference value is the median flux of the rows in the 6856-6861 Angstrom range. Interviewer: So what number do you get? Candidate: 0.11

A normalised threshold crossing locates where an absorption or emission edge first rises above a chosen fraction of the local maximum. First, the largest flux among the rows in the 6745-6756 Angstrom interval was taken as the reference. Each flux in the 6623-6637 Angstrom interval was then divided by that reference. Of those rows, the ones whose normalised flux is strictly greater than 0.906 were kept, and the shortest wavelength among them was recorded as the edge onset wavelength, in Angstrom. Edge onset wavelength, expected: 6624.11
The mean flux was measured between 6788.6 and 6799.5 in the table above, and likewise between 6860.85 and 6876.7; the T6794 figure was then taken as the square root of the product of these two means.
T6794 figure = 34.9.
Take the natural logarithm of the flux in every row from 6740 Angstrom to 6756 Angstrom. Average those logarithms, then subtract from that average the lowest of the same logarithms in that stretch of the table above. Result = 0.11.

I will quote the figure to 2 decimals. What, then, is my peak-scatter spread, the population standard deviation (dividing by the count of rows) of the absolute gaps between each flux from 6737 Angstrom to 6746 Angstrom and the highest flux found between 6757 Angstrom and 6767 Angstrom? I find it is 1.25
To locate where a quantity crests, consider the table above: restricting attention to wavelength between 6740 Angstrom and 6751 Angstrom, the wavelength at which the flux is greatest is 6748.82 Angstrom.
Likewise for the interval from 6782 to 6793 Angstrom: 6784.66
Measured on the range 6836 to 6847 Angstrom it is 6836.41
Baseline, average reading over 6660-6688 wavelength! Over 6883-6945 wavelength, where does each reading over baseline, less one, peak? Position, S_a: 6906.02 Angstrom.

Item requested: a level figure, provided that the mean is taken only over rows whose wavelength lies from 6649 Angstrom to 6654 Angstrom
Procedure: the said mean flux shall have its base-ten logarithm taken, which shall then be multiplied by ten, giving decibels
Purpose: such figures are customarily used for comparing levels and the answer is 15.63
